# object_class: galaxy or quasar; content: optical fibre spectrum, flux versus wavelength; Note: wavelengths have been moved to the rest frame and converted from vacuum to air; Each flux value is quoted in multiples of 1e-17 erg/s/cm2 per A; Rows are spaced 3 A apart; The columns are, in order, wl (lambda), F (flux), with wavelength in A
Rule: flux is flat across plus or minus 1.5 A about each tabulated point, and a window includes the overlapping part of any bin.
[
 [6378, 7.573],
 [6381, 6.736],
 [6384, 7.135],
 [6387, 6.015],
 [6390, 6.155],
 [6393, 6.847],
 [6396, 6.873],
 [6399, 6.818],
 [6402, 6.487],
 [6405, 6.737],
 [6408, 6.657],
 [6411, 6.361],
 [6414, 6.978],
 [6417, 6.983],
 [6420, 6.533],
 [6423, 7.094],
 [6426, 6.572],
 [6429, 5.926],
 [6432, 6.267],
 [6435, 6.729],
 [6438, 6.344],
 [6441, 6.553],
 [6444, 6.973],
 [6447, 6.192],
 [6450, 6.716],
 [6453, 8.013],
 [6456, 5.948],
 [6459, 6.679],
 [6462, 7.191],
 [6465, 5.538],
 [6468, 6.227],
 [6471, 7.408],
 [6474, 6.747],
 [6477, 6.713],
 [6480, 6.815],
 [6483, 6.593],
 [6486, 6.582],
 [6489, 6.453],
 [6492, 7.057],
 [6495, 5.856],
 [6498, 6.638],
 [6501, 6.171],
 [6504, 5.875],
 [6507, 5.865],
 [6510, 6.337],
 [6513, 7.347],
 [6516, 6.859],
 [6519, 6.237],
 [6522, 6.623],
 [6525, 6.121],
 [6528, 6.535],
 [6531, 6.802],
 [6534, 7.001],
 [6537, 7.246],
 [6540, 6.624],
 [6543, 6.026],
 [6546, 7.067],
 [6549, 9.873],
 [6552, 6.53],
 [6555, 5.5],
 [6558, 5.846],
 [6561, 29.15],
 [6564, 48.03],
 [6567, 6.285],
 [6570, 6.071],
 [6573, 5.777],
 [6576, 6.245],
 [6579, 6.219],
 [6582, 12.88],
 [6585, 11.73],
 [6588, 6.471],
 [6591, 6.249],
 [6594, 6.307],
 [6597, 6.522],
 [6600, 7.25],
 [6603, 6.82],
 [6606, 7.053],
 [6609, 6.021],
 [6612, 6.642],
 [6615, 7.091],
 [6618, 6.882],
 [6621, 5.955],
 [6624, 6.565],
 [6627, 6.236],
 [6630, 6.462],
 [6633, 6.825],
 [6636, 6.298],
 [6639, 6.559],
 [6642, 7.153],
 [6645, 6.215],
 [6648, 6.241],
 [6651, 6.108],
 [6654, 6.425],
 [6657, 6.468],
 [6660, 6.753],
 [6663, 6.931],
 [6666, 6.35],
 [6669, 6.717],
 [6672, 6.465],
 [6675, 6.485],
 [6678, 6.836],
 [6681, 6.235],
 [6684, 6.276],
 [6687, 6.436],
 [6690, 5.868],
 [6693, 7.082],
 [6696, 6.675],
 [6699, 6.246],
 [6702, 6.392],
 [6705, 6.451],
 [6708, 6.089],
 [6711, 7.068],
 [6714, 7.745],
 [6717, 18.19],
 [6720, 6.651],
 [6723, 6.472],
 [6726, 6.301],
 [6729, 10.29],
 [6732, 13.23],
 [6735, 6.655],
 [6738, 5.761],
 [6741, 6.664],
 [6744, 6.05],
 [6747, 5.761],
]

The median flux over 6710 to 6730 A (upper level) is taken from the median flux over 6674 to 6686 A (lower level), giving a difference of -0.7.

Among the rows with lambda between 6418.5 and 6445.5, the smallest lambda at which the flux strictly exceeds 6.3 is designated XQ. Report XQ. 6420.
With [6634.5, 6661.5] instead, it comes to 6639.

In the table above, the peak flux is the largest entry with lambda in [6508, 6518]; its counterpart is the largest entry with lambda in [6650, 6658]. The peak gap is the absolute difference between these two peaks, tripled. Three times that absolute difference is 2.6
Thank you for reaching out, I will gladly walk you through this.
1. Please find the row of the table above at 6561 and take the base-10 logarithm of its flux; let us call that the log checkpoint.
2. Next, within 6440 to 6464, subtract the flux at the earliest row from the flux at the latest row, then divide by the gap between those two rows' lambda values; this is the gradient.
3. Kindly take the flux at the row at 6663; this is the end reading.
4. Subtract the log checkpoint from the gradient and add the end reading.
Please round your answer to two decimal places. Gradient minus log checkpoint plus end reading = 5.50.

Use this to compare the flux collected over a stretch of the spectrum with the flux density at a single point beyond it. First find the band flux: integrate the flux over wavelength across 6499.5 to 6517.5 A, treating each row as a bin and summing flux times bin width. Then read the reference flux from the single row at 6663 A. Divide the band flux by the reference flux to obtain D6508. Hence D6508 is 17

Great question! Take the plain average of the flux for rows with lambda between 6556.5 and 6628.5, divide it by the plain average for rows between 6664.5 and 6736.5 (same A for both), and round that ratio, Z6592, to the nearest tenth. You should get 1.3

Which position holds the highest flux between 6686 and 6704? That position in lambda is 6693 A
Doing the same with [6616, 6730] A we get 6717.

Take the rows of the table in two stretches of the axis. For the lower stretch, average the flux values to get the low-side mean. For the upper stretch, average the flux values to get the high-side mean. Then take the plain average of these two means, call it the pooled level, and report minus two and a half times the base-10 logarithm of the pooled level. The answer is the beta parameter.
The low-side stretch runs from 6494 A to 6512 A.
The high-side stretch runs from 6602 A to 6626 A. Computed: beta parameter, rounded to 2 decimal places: -2.01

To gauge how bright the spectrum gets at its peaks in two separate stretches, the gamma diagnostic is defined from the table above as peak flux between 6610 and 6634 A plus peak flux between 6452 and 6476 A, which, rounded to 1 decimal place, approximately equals 15.1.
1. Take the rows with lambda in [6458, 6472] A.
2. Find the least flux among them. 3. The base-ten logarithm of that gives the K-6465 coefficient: 0.743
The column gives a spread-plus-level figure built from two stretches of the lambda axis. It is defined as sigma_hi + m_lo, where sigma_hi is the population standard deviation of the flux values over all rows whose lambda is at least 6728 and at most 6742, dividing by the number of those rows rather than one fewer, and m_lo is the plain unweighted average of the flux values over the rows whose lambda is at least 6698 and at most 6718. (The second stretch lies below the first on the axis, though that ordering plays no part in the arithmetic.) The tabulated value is 11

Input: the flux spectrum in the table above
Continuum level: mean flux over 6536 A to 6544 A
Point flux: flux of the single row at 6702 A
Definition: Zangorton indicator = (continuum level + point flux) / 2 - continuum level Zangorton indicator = -0.12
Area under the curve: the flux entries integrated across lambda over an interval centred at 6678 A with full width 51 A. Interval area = 332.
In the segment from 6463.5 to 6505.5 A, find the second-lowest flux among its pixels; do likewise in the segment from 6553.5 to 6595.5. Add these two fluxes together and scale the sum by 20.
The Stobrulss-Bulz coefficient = 233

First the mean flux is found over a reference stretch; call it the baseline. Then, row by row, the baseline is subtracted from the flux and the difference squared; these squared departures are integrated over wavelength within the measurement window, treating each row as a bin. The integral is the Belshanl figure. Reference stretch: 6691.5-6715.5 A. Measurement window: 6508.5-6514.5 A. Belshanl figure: 1.6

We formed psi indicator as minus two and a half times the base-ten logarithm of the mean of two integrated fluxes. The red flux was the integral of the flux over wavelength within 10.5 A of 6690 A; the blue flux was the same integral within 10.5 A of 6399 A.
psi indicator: -5.34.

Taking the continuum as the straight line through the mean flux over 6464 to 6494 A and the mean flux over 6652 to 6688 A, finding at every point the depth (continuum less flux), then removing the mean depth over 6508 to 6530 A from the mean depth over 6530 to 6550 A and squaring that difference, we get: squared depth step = 0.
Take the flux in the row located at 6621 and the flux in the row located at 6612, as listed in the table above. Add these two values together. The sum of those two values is 12.6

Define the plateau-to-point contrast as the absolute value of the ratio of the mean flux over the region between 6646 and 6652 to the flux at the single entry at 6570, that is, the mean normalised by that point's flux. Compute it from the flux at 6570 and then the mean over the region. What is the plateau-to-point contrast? 1.02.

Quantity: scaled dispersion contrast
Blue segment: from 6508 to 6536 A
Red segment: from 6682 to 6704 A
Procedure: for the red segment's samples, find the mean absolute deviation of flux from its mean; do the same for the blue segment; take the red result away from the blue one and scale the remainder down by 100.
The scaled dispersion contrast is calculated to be 0.0005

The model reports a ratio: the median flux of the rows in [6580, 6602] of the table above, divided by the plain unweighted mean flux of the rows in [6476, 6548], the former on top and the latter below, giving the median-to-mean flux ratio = 0.99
